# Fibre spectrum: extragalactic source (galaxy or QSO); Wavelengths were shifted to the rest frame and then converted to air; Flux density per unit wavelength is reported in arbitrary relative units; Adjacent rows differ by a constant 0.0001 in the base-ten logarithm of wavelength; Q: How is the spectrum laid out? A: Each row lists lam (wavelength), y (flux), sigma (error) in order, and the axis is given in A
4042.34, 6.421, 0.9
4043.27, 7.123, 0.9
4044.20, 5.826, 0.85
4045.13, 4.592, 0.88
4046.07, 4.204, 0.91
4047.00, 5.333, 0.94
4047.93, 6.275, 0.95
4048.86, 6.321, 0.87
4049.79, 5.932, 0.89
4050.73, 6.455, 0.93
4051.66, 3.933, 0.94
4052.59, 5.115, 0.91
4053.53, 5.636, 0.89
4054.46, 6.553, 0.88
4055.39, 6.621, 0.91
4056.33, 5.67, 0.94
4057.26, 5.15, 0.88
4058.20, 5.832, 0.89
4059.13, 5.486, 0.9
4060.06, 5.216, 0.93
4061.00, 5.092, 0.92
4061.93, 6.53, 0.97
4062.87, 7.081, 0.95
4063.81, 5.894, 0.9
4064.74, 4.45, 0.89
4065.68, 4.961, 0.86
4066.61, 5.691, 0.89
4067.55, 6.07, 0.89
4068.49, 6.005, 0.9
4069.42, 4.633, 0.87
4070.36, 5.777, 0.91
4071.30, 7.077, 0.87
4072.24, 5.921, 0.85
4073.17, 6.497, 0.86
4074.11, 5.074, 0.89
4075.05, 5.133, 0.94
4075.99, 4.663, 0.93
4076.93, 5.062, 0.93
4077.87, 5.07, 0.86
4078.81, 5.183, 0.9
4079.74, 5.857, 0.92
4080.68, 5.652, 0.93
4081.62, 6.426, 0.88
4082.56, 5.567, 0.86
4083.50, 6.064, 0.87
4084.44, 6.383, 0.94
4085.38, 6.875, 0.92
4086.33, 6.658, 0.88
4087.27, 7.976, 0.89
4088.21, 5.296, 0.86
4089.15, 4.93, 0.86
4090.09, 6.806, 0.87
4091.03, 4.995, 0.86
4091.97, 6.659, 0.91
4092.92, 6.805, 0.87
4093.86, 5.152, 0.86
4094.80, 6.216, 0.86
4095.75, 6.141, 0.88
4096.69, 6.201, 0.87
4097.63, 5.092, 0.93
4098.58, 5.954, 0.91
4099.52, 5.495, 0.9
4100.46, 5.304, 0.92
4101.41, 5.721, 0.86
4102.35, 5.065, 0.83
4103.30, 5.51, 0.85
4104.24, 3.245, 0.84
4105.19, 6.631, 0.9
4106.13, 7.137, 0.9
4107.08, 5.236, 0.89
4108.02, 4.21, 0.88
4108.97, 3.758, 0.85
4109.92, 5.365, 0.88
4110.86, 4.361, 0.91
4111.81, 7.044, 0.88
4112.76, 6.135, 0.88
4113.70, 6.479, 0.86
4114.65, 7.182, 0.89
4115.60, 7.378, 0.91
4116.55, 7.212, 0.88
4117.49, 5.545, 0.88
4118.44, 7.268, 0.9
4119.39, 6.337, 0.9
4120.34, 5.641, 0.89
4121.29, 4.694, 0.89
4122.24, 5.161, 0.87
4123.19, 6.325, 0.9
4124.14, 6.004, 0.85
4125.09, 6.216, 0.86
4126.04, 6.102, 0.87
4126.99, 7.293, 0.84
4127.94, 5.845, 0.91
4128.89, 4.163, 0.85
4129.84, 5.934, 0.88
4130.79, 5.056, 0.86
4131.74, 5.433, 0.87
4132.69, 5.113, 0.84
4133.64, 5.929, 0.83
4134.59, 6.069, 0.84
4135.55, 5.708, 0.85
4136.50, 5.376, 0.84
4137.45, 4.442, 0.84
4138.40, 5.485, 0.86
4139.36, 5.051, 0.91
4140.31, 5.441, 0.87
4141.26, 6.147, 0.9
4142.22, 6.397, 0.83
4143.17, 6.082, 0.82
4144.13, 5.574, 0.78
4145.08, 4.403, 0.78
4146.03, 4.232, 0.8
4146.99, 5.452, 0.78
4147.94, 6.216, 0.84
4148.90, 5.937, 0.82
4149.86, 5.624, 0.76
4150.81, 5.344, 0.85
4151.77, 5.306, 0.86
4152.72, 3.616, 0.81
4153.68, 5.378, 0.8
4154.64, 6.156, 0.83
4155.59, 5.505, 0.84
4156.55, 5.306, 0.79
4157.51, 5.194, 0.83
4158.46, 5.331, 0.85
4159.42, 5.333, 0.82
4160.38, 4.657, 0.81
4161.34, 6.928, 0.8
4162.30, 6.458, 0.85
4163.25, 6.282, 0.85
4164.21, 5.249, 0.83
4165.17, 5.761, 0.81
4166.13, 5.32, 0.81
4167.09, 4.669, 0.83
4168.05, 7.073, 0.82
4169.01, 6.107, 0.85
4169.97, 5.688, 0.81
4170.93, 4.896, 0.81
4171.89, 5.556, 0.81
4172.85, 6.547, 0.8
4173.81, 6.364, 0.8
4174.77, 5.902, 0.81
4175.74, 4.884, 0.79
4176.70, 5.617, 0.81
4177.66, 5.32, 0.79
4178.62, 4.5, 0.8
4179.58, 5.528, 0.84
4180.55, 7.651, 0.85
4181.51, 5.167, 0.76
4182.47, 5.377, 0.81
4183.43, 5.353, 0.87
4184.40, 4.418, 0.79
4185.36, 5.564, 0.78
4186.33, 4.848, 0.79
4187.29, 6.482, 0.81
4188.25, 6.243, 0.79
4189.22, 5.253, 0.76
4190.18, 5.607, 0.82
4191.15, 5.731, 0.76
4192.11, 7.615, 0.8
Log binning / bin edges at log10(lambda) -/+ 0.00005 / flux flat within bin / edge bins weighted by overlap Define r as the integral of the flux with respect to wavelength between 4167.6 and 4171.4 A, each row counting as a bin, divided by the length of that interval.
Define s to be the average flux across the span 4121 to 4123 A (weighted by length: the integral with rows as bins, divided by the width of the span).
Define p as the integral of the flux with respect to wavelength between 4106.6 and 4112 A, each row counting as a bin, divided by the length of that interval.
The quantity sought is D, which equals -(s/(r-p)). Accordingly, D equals -5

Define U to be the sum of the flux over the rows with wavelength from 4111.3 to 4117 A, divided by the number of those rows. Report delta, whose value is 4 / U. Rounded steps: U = 6.9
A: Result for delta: 0.579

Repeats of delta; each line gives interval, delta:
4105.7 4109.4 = 0.787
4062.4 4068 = 0.703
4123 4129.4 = 0.667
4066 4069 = 0.675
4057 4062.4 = 0.721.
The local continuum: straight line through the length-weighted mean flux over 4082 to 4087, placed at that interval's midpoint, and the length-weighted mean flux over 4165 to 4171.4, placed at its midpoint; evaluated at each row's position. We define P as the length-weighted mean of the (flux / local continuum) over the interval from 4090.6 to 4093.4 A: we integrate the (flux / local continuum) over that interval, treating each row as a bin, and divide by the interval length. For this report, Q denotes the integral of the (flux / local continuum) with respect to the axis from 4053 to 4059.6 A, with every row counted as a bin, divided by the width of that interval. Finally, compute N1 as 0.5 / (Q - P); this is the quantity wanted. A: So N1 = -5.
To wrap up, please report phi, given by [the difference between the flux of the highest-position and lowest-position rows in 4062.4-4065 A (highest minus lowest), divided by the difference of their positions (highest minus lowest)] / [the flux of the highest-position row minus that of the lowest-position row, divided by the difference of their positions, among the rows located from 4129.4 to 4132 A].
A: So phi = 5.3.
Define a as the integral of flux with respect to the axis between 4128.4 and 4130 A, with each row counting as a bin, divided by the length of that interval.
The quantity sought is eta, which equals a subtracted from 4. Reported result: -0.89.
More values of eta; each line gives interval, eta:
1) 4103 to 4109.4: -1.10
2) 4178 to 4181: -1.84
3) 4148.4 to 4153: -1.23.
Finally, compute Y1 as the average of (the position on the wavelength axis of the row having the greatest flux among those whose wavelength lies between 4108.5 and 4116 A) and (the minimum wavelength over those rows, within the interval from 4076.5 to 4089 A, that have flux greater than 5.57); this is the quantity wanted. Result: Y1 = 4097.7 A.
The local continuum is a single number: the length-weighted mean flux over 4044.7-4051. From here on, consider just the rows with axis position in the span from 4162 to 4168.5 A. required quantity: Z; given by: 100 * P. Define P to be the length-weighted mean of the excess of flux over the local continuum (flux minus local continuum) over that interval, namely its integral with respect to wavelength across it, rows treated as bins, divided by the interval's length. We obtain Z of 25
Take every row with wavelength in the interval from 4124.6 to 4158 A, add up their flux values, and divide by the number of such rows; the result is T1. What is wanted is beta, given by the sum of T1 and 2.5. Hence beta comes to 8.00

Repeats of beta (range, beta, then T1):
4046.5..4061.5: 8.16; 5.66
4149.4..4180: 8.04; 5.54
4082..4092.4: 8.70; 6.20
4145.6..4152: 7.94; 5.44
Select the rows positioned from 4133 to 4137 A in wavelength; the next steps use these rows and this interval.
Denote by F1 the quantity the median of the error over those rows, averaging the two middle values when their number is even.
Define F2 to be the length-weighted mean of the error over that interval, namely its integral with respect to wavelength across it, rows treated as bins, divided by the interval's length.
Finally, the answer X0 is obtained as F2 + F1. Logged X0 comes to 1.68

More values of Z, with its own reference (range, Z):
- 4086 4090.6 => 75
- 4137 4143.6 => 2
